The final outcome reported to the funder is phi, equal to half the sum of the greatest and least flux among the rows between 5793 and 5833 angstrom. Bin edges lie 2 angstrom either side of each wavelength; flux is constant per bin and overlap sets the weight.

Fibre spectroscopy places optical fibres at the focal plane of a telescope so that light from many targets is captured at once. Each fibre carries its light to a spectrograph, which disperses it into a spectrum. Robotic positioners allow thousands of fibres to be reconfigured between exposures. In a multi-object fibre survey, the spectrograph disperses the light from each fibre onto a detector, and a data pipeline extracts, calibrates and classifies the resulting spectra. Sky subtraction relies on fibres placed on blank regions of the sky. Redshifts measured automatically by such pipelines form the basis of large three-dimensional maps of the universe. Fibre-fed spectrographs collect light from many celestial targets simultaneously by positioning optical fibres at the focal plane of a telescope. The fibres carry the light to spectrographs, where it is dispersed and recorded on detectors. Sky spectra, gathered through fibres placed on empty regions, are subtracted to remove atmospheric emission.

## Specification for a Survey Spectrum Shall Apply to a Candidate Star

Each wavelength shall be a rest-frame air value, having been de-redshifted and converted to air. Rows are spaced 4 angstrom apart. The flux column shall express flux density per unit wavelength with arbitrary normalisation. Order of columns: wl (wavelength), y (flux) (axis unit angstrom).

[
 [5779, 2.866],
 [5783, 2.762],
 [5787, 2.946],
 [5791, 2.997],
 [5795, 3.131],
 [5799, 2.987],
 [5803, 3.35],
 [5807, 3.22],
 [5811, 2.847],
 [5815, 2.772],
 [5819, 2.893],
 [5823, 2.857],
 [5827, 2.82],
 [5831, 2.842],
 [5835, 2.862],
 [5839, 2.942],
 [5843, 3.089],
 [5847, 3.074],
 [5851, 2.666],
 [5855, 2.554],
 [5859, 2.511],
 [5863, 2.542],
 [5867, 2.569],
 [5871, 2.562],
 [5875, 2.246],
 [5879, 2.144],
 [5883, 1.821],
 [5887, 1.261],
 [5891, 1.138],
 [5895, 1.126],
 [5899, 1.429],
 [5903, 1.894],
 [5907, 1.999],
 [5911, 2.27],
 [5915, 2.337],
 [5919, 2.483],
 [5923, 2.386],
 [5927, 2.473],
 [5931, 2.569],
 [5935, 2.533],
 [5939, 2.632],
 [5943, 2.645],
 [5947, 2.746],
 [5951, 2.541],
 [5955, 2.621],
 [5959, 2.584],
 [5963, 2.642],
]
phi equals 3.06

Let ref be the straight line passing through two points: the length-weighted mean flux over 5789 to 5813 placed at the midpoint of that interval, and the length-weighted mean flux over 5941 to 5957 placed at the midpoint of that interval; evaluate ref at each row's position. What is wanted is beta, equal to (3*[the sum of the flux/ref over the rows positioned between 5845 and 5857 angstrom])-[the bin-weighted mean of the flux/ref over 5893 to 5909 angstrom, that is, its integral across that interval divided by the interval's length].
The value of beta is 7.9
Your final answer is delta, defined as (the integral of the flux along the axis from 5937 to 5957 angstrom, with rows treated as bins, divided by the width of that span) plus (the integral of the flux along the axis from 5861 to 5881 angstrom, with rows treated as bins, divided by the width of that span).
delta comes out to 5.0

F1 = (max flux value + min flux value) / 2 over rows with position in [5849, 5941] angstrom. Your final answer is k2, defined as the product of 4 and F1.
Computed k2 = 8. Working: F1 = 1.9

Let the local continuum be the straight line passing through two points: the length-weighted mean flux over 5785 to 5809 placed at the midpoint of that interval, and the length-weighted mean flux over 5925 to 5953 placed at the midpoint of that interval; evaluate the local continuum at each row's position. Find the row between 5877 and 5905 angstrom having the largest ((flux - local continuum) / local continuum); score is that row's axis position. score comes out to 5879 angstrom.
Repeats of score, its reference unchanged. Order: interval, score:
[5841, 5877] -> 5847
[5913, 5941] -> 5939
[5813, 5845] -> 5843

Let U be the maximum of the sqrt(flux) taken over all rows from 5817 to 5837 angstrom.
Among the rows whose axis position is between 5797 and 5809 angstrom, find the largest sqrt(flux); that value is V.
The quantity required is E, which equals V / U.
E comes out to 1.08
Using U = 1.70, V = 1.83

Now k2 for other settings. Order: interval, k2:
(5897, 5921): 8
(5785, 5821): 12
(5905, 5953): 9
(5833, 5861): 11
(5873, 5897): 7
